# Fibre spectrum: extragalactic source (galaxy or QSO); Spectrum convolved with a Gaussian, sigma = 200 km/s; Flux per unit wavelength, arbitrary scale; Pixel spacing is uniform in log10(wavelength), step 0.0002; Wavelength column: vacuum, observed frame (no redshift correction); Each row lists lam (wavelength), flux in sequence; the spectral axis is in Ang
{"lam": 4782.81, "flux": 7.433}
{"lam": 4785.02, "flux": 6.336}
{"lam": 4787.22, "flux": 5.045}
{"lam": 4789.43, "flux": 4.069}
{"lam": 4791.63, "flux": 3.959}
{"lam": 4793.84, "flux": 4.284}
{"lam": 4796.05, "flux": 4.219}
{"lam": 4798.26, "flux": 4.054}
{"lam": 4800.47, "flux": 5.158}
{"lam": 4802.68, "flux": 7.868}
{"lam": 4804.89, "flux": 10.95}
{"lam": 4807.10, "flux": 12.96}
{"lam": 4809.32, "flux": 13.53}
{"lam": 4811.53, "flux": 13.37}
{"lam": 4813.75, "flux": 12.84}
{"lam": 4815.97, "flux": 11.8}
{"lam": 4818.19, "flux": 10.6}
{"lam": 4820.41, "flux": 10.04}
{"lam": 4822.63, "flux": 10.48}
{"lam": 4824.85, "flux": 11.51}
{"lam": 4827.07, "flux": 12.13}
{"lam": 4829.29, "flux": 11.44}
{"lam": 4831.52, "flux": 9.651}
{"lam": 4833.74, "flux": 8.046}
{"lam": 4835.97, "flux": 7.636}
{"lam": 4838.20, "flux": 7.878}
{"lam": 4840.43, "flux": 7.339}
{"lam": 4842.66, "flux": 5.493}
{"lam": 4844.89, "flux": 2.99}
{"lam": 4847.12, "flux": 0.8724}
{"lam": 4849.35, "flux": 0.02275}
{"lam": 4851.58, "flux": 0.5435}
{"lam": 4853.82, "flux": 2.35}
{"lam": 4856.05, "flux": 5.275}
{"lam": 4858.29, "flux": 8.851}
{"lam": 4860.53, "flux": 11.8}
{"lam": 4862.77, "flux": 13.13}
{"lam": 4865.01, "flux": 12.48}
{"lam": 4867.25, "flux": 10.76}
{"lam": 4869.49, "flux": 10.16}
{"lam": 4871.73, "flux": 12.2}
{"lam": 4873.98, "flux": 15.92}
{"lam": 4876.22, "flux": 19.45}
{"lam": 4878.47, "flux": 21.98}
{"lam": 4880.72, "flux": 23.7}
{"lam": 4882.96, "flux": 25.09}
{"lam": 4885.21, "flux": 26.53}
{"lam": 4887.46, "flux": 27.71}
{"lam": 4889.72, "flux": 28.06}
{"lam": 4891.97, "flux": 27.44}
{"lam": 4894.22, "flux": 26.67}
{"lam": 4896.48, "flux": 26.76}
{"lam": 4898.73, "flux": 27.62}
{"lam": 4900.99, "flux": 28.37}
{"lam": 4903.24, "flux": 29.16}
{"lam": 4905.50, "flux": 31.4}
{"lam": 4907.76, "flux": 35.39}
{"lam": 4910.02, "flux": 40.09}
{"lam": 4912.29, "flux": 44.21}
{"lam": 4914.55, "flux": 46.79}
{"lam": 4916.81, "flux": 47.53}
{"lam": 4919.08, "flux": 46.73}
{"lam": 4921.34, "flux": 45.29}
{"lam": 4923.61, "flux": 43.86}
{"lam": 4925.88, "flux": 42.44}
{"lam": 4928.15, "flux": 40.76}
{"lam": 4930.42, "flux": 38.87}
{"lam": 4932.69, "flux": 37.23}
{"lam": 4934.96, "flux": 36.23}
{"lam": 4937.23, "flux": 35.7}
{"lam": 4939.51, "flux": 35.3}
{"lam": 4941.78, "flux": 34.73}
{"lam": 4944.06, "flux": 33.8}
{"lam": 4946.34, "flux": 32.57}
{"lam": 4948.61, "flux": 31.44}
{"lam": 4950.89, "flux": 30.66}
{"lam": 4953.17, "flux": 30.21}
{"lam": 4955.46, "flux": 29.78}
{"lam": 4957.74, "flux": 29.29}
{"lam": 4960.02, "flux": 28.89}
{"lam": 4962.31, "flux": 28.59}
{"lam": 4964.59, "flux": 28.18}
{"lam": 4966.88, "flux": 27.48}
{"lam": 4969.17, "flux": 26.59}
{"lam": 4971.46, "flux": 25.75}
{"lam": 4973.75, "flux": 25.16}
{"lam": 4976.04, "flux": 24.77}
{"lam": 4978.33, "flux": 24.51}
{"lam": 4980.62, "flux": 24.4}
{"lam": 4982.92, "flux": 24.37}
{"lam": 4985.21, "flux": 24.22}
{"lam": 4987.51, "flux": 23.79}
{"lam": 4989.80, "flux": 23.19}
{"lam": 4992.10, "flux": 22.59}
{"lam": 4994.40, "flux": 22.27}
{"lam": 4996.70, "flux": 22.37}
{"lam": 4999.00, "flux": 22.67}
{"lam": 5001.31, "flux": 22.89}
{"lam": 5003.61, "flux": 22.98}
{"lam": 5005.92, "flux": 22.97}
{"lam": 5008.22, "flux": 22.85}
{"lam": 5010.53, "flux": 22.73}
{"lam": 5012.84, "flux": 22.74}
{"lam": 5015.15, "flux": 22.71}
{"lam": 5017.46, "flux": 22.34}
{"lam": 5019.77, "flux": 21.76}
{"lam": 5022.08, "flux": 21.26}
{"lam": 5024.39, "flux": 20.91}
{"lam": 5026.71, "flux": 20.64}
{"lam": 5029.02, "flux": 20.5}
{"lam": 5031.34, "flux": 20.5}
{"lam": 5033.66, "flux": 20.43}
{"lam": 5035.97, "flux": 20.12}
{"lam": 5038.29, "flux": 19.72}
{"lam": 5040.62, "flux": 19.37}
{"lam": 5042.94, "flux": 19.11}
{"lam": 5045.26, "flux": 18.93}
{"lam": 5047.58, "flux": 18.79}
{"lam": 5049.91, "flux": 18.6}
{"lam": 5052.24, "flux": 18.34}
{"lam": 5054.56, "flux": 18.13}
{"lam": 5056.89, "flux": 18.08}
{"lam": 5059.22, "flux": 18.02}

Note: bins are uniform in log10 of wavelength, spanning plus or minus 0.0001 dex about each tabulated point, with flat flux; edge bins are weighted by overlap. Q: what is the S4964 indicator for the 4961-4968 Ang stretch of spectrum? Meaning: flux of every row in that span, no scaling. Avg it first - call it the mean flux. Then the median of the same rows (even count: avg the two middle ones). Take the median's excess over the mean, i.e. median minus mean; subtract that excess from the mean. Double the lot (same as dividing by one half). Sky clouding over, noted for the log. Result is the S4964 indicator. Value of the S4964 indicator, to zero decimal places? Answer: 56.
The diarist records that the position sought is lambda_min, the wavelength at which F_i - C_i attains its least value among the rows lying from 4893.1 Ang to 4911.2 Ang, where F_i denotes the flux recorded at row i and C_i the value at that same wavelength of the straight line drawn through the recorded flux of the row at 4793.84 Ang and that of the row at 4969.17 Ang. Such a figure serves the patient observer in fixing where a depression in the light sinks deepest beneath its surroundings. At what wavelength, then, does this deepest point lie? 4896.48 Ang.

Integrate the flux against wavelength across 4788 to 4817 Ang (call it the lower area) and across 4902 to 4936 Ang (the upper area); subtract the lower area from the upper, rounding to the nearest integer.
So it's 1131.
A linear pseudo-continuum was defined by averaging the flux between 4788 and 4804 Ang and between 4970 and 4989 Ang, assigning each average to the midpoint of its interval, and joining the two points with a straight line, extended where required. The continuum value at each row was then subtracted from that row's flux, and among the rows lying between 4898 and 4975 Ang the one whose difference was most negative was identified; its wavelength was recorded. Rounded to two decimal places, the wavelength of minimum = 4973.75 Ang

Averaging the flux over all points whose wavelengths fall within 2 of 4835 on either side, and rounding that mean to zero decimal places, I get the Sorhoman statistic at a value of 8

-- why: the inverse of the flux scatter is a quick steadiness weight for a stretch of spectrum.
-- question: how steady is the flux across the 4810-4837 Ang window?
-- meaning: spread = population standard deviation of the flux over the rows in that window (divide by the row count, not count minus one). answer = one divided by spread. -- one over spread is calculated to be 0.6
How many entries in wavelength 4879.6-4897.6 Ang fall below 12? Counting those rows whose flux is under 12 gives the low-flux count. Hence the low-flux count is 0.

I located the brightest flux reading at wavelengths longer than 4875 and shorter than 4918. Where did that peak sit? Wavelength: 4916.81 Ang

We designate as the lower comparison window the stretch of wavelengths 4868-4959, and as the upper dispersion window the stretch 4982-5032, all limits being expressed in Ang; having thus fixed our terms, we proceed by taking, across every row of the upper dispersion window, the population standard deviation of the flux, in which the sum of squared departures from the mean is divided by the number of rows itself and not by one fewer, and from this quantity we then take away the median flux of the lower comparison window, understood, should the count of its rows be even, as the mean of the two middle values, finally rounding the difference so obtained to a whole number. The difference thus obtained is -30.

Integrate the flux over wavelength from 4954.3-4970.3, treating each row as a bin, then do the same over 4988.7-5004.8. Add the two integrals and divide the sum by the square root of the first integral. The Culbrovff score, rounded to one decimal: 38.5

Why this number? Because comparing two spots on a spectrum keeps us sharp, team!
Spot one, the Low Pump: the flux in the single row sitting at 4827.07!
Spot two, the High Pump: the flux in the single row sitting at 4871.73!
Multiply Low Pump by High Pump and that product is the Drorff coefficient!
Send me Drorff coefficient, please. 148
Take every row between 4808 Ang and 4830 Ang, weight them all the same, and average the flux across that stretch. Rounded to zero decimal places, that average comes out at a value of 12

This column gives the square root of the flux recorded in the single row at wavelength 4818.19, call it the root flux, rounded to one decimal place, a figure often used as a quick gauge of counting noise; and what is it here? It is 3.3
